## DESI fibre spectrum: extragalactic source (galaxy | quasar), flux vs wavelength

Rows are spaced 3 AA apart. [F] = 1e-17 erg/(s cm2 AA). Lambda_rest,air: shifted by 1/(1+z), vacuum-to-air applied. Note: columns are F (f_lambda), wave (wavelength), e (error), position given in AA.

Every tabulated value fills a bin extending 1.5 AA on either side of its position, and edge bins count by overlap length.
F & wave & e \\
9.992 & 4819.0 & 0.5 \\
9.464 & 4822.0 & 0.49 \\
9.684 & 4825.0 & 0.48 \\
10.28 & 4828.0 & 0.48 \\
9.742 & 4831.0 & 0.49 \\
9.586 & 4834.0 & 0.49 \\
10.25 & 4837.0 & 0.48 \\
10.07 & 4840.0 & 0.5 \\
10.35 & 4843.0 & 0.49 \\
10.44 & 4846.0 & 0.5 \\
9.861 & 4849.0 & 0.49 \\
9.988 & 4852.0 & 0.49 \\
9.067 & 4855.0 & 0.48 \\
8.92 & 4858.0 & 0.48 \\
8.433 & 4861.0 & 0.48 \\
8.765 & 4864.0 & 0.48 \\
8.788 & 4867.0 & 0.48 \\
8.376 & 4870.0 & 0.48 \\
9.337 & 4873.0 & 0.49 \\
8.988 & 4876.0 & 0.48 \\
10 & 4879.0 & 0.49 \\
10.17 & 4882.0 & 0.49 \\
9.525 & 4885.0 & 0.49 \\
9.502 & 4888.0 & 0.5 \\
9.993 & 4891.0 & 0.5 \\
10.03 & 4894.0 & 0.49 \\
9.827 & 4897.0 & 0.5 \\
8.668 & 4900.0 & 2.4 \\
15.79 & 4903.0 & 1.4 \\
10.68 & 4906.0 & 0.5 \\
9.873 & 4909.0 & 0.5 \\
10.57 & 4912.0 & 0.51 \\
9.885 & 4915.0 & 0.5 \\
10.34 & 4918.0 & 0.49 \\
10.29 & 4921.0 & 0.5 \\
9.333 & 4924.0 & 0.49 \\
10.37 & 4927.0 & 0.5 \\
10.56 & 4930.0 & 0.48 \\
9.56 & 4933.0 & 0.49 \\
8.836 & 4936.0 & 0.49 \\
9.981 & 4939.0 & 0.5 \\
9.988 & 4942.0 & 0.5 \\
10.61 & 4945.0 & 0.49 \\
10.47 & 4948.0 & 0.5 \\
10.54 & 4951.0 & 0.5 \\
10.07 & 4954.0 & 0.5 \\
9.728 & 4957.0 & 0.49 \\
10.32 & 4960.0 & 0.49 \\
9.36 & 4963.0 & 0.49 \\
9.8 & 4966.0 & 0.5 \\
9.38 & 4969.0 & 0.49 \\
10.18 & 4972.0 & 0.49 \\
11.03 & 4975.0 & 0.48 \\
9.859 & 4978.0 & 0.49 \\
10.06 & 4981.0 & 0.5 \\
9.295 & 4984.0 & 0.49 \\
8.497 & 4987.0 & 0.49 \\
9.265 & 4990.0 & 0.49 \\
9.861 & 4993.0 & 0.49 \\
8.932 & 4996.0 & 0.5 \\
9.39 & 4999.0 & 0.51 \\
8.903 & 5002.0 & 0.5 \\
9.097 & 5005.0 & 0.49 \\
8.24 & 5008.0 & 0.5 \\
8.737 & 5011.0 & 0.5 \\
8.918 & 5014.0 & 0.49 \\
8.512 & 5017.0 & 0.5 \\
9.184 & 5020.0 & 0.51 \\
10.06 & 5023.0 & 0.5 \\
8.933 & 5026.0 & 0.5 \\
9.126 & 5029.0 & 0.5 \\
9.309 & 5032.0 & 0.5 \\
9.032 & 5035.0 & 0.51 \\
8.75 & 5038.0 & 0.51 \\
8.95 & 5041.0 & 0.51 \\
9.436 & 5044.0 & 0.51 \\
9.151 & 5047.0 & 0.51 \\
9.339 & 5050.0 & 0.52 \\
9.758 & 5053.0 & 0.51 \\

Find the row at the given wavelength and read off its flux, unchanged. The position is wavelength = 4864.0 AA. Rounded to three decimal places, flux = 8.765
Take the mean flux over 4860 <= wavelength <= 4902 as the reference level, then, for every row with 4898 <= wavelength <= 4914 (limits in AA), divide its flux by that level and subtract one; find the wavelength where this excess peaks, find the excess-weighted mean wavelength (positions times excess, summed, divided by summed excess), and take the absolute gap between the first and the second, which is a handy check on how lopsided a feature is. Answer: 2.3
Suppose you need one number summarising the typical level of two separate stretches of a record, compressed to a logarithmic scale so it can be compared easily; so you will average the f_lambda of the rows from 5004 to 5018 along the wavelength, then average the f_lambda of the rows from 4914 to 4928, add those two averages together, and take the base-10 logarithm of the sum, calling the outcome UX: 1.273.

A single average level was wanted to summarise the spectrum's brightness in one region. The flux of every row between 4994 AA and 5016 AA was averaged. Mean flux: 8.9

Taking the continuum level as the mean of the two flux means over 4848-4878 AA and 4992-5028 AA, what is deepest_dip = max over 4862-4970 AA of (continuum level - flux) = 0.68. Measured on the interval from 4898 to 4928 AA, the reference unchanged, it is 0.39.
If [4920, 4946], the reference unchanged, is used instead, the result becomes 0.22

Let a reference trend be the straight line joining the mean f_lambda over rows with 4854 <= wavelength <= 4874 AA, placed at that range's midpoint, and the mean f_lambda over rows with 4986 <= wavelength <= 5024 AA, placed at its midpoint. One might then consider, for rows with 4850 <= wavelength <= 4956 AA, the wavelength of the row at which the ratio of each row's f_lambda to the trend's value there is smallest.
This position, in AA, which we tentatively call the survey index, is 4870.0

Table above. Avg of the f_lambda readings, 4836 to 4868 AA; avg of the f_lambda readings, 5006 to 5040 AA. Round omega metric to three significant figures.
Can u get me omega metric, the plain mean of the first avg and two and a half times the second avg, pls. 16.0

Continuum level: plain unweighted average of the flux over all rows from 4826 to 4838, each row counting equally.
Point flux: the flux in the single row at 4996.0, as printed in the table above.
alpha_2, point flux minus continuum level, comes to -1.0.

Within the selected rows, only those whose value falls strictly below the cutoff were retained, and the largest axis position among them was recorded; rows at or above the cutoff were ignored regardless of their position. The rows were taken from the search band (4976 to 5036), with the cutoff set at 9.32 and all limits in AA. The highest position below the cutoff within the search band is 5035.0 AA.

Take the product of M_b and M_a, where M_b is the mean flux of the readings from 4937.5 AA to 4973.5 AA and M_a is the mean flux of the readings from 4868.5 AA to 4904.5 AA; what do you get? 101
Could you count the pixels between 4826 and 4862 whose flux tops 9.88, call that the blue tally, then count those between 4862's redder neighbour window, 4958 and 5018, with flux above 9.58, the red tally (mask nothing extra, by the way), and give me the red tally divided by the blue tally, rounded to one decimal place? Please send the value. 1.2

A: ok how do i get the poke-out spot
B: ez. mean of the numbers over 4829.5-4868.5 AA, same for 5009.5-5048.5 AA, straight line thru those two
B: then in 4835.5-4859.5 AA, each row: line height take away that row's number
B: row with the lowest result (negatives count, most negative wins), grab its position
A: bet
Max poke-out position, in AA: 4846.0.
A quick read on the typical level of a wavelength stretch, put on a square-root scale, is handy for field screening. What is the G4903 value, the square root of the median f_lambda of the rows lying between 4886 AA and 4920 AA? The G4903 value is 3.16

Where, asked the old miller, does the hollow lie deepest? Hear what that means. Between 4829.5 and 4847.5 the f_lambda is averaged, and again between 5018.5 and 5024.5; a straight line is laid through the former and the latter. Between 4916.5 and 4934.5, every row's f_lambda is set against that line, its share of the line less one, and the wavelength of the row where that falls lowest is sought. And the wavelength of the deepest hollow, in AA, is 4924.0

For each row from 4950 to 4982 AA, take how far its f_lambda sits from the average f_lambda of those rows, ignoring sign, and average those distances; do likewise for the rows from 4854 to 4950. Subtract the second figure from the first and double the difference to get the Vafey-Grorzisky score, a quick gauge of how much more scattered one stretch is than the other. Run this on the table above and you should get -0.76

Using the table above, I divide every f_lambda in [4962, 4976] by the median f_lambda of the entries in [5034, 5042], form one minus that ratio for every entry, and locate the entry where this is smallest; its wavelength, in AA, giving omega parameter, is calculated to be 4975.0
